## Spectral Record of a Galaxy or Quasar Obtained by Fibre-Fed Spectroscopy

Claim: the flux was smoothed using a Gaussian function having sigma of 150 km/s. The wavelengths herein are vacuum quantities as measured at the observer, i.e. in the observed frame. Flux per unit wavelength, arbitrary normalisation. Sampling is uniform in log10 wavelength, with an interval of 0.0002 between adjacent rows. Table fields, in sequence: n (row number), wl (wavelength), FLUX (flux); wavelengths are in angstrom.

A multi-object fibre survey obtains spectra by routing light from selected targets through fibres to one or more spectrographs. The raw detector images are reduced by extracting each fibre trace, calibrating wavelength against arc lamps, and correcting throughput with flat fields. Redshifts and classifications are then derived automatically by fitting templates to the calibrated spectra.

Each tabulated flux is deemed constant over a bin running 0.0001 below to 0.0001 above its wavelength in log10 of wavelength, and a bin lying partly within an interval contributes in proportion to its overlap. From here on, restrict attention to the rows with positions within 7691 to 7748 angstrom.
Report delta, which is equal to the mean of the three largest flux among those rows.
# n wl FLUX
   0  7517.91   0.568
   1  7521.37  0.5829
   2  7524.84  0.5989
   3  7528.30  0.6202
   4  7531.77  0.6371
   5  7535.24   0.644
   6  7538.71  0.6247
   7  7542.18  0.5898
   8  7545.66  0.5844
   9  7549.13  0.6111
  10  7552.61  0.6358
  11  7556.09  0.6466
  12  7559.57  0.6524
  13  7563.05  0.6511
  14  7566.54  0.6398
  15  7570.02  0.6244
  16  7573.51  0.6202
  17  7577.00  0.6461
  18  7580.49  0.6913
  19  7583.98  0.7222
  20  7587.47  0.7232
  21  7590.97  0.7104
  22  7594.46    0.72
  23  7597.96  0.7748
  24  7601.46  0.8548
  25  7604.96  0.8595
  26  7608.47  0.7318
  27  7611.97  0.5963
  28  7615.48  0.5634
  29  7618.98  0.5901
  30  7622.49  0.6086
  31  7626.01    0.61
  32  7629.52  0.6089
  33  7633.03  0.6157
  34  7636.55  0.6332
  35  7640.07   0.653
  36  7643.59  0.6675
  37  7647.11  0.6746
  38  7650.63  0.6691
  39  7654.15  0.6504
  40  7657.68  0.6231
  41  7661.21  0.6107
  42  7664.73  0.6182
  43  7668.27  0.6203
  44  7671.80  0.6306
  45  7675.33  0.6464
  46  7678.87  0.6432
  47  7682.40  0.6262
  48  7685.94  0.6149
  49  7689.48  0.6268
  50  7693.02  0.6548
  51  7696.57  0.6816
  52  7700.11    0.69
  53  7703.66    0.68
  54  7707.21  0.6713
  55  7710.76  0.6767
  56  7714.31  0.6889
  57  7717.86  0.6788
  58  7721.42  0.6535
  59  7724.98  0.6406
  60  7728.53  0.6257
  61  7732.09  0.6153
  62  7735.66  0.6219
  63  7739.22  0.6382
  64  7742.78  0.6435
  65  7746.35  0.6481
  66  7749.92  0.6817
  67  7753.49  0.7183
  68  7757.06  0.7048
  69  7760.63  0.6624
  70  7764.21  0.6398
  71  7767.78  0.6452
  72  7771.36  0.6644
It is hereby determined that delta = 0.69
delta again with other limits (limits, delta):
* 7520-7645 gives 0.83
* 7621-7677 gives 0.67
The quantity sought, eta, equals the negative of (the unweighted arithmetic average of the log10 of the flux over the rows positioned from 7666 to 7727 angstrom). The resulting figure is 0.184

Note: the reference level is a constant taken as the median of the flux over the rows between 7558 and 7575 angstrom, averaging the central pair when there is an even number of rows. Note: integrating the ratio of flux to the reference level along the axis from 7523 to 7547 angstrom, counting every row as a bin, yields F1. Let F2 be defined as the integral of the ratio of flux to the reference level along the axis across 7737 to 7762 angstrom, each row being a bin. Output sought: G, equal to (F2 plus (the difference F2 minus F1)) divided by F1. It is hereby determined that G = 1.27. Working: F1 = 23.0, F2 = 26.2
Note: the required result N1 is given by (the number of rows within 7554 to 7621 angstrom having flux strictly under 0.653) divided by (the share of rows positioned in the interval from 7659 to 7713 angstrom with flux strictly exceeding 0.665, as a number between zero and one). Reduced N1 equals 30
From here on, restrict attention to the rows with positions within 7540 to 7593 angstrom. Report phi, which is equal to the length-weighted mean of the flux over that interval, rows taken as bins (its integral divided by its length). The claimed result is 0.650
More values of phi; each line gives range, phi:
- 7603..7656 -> 0.650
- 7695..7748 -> 0.657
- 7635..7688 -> 0.639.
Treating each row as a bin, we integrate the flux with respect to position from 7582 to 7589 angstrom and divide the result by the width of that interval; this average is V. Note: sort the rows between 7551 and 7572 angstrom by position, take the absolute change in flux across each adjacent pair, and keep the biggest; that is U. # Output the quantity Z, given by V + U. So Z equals 0.738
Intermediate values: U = 0.015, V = 0.722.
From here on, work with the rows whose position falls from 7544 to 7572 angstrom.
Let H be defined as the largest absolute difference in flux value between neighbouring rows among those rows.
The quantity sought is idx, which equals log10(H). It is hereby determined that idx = -1.57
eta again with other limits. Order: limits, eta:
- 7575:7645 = 0.171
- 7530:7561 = 0.204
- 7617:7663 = 0.200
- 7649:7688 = 0.199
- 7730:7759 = 0.182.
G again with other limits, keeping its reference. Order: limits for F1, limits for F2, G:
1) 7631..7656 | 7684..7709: 1.03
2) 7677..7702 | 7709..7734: 1.02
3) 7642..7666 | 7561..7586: 1.12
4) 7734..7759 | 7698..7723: 1.04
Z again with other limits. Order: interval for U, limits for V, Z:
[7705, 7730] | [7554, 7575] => 0.664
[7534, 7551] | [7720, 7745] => 0.669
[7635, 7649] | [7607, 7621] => 0.638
